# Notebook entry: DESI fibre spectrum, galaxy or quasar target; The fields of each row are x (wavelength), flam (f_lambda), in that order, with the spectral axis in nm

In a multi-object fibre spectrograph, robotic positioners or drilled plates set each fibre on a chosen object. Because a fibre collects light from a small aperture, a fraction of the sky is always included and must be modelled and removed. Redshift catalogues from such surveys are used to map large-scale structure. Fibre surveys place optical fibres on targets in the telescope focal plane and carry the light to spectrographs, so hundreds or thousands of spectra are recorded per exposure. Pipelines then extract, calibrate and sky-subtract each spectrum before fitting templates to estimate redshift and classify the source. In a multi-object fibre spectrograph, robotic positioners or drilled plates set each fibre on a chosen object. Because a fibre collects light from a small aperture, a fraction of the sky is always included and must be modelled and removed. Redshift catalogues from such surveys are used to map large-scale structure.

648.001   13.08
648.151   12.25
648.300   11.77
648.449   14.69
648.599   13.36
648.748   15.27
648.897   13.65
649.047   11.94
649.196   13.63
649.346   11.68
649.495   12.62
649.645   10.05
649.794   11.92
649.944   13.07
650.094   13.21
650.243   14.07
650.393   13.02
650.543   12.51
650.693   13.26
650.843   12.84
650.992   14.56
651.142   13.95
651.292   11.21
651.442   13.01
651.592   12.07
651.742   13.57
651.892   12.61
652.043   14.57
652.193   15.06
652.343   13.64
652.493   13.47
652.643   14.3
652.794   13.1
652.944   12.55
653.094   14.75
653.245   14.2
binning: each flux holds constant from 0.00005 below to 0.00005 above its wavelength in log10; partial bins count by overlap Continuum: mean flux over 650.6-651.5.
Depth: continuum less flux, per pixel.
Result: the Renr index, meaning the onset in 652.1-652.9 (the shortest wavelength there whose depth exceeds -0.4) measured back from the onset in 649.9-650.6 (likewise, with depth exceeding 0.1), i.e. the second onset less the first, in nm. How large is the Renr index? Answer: -2.10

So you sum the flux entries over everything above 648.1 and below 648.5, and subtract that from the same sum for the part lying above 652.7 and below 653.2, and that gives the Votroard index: 2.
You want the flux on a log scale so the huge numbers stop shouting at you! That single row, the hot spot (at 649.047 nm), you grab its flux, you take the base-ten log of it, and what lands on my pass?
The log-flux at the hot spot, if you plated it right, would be 1.077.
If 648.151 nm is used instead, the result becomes 1.088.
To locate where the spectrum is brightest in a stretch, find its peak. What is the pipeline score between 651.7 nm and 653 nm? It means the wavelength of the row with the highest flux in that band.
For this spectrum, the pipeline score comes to 652.193 nm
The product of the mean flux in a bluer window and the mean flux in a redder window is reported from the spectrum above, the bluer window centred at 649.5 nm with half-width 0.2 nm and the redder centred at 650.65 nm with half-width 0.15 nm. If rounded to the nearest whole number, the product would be 148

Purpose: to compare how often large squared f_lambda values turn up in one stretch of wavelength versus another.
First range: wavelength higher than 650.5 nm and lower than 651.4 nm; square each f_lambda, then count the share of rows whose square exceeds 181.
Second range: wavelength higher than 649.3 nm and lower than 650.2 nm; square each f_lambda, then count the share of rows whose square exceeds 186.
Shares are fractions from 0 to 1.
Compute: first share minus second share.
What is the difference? 0.33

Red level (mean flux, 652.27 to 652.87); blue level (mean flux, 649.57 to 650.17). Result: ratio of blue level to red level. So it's 0.89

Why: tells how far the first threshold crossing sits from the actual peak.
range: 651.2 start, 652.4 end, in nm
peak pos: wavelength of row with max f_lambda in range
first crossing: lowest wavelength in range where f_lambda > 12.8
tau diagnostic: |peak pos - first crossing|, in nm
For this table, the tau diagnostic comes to 0.75 nm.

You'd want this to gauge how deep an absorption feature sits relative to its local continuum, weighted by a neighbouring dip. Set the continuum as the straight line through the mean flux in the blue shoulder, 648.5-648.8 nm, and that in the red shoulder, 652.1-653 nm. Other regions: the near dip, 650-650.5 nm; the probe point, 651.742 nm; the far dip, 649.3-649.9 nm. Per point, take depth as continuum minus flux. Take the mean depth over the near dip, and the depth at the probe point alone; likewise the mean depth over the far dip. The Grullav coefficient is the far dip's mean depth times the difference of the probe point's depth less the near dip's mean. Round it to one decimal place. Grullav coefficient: -1.0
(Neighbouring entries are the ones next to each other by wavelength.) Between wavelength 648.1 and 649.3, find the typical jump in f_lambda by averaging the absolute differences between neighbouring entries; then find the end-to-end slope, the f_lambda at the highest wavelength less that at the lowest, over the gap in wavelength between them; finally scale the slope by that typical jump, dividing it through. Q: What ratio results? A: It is 0.8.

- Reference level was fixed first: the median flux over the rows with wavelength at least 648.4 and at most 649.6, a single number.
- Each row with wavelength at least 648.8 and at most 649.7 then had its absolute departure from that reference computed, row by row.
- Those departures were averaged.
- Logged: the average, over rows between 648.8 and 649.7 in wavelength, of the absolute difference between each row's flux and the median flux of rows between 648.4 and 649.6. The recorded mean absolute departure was 1.3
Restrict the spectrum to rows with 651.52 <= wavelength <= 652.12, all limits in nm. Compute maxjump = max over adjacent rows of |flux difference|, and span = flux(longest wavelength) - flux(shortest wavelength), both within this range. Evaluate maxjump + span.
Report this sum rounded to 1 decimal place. 4.5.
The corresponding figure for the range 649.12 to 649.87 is 0.9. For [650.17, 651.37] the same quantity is -0.1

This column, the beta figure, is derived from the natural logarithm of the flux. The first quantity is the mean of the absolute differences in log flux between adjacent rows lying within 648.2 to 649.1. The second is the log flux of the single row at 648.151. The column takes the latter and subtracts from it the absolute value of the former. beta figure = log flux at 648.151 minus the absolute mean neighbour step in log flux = 2.37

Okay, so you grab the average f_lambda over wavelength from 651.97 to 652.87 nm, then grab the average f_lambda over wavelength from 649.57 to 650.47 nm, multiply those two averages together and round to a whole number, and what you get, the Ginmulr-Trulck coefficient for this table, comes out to 176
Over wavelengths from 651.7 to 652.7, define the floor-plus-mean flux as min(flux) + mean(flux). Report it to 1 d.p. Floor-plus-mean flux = 26.5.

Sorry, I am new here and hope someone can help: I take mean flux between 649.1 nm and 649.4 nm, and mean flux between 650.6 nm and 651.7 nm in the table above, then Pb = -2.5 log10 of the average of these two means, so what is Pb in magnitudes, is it -2.77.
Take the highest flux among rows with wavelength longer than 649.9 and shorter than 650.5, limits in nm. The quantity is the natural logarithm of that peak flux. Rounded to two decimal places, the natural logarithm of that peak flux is 2.64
